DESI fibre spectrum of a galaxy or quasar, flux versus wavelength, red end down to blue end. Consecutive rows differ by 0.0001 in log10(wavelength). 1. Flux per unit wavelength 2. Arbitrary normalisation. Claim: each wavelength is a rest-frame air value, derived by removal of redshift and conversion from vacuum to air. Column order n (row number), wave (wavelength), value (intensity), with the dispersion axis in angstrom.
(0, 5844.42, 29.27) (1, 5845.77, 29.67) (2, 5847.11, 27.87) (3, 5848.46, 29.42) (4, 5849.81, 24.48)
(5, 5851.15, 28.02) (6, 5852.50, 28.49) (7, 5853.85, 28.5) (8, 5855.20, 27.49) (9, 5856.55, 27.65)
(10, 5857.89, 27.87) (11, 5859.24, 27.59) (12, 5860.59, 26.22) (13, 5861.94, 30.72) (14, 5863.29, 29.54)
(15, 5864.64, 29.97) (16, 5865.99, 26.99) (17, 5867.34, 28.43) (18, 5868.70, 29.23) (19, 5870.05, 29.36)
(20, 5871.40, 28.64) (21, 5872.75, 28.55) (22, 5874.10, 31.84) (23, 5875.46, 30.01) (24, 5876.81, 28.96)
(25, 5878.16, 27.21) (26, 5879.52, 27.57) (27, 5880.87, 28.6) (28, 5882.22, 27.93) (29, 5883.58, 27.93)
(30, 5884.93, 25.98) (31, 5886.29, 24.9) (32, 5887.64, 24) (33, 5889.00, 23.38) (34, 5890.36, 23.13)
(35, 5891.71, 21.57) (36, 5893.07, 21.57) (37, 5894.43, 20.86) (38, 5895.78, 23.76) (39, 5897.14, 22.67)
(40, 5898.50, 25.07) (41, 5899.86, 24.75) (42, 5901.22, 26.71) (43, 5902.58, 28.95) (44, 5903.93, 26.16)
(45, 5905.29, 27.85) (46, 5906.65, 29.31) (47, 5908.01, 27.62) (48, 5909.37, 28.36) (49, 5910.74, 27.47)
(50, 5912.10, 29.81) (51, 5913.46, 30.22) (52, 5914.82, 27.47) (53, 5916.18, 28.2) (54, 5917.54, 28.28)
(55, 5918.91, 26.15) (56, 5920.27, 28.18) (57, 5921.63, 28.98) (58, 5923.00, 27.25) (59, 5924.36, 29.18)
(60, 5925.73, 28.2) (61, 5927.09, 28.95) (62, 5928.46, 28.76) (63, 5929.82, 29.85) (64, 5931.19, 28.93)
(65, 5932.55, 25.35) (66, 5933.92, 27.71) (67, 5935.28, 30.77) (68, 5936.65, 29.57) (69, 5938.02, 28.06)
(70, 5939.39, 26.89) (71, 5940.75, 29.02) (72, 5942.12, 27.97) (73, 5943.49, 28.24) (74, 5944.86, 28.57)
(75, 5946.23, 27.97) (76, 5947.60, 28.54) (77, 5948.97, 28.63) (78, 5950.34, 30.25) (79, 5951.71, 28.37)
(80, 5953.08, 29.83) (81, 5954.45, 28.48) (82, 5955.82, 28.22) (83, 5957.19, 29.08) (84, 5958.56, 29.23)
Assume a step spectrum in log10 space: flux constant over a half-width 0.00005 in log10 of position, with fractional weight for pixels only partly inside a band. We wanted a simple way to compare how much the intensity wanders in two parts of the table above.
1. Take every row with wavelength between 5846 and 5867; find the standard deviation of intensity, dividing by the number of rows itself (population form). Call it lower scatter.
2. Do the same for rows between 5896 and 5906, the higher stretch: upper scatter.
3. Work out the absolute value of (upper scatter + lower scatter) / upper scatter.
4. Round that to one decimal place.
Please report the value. 1.8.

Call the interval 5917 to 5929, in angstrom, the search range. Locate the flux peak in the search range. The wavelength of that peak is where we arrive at 5924.36 angstrom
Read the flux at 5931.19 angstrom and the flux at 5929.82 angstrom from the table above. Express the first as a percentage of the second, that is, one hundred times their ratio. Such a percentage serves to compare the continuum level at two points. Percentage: 97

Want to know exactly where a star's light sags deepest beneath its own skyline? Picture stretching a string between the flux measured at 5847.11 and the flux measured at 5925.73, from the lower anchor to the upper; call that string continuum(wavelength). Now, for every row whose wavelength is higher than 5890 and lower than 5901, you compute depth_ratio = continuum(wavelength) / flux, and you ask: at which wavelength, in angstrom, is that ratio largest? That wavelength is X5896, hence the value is 5894.43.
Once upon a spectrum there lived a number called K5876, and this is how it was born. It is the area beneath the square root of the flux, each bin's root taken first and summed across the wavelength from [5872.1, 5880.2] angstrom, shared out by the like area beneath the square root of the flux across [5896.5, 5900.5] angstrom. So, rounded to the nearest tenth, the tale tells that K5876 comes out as 2.2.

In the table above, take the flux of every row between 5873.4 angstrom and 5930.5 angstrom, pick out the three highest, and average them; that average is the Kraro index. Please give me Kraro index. 30.7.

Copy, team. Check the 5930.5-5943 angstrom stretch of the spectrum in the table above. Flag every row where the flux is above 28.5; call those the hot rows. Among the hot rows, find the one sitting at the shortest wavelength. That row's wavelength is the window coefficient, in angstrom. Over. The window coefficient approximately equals 5931.19 angstrom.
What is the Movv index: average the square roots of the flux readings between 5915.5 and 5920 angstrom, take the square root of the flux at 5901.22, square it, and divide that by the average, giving 5.1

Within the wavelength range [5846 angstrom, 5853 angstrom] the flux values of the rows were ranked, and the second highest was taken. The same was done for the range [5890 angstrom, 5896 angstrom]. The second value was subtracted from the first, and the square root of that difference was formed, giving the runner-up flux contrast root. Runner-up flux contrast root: 2.3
